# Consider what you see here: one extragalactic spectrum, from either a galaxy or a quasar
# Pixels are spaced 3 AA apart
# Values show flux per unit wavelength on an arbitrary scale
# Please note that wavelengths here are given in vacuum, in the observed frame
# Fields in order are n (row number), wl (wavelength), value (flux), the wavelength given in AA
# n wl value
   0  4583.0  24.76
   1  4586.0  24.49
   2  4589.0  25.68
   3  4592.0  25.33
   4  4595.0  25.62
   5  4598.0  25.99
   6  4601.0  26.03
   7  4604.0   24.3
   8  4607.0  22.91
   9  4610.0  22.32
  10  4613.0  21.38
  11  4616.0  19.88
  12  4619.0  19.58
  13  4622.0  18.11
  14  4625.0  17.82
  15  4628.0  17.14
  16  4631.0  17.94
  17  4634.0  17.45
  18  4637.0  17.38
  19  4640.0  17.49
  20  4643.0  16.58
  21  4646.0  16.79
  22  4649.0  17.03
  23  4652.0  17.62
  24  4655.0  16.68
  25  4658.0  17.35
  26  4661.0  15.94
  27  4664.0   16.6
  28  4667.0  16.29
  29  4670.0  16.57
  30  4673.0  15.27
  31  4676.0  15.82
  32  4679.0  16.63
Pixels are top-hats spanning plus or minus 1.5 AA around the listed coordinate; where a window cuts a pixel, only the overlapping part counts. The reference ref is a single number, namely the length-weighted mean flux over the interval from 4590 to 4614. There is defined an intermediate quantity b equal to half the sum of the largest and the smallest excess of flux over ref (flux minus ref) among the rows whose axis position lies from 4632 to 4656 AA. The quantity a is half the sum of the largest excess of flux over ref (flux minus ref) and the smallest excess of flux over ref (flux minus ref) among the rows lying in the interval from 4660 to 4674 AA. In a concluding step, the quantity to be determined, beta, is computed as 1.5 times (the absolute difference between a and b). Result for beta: 1.7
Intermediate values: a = -8.4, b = -7.2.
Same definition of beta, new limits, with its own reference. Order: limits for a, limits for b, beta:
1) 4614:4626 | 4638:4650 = 2.7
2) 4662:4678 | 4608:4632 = 5.7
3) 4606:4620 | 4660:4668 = 7.5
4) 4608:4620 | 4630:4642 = 4.9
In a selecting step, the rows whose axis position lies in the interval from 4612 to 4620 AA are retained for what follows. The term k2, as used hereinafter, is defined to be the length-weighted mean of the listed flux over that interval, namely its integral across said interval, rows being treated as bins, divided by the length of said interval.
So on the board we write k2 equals 20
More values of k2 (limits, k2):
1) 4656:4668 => 17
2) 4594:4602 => 26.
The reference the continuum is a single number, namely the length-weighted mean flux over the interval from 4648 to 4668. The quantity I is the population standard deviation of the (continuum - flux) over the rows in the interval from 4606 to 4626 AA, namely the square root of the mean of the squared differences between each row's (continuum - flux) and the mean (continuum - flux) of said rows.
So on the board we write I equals 1.8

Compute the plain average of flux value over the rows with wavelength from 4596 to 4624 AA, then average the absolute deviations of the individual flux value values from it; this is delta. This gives 2.26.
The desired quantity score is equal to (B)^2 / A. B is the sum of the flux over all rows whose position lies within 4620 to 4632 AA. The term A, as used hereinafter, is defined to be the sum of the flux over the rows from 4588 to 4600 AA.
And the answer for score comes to 49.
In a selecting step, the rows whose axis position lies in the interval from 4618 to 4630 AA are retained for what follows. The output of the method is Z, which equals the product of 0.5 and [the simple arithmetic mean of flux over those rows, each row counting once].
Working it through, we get 9.1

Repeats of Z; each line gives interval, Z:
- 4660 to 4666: 8.1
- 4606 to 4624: 10.3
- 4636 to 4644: 8.6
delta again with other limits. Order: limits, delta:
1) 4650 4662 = 0.59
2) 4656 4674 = 0.50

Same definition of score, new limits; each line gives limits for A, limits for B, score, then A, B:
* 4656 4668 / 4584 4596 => 155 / 66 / 101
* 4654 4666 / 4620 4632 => 76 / 67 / 71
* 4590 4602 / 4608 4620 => 67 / 103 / 83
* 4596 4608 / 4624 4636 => 50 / 99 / 70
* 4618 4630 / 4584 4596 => 141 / 73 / 101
